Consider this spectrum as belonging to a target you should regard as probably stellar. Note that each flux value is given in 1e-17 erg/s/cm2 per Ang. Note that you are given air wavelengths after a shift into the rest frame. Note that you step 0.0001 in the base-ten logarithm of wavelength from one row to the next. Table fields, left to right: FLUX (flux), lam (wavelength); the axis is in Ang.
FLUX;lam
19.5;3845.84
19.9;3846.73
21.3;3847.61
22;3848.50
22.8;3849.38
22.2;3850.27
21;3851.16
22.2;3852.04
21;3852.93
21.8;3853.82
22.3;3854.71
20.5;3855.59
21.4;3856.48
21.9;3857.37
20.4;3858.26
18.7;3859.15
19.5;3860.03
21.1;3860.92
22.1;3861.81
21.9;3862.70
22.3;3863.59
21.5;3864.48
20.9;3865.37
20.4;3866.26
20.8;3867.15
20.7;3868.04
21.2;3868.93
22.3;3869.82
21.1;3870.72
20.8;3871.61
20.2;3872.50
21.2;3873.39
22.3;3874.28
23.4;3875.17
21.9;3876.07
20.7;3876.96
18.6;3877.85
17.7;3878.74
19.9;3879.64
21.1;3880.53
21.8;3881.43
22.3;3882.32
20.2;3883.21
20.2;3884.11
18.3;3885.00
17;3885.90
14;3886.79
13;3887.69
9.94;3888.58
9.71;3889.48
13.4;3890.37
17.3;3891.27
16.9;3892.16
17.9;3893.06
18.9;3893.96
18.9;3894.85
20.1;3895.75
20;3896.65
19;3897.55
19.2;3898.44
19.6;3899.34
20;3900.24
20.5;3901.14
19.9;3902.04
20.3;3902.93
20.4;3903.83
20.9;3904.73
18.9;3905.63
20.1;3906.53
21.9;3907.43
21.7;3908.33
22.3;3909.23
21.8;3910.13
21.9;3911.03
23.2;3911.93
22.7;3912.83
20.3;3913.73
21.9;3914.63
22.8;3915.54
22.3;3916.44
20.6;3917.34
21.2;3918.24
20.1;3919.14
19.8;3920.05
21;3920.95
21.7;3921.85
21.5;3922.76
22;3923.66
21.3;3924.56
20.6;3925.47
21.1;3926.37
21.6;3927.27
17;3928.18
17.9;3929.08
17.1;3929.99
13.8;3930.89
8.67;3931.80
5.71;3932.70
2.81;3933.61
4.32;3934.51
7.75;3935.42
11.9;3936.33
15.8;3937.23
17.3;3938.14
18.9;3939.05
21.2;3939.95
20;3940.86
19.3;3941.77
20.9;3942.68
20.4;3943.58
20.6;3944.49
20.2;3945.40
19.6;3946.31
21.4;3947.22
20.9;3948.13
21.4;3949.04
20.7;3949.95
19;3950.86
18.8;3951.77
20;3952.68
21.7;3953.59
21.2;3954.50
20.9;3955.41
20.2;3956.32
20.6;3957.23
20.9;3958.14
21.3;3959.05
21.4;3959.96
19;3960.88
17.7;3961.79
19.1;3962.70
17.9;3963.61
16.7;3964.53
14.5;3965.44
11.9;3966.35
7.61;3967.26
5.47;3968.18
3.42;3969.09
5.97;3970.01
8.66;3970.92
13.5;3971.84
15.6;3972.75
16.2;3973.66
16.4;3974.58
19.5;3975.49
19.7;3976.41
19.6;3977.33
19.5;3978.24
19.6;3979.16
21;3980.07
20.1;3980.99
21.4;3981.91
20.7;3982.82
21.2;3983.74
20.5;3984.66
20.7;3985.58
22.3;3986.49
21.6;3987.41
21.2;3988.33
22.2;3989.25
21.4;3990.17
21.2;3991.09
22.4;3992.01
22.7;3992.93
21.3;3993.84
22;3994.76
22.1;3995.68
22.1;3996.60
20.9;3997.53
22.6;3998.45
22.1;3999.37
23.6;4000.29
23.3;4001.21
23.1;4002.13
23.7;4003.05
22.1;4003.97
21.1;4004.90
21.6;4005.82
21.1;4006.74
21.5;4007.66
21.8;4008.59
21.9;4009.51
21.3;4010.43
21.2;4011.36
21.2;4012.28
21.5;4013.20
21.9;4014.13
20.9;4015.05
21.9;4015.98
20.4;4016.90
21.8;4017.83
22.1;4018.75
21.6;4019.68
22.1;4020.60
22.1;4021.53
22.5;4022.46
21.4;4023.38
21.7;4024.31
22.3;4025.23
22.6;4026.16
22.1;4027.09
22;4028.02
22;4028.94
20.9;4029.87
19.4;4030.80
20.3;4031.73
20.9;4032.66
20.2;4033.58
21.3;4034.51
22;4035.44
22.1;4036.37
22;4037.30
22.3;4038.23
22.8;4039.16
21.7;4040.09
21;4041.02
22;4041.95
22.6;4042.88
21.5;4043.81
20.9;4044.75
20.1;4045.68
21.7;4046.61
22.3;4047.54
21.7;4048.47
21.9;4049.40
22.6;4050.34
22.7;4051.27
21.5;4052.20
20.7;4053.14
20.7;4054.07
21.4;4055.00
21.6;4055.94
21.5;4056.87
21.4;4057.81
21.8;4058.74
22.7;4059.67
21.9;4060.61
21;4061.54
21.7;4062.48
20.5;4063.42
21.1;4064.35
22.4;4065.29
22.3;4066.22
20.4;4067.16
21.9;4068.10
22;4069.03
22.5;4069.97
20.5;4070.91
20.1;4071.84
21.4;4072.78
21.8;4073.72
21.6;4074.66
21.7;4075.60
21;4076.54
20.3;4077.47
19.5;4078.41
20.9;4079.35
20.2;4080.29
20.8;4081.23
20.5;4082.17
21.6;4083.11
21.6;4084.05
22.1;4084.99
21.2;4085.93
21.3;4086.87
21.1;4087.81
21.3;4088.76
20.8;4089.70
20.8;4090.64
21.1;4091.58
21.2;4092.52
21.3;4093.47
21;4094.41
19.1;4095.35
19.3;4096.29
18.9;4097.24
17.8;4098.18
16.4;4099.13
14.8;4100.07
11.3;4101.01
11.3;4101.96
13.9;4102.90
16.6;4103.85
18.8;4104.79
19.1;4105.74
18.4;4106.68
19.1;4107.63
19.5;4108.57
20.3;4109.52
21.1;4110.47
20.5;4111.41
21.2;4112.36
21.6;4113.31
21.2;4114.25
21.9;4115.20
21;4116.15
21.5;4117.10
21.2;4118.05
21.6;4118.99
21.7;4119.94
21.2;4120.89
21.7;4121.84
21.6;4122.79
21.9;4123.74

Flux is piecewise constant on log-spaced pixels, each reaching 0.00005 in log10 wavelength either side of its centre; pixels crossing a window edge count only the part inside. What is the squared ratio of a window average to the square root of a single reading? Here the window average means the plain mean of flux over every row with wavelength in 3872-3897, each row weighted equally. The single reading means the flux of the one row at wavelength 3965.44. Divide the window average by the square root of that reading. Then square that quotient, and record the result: 23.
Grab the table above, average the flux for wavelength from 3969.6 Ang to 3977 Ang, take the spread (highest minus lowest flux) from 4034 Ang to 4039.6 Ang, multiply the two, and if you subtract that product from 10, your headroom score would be -12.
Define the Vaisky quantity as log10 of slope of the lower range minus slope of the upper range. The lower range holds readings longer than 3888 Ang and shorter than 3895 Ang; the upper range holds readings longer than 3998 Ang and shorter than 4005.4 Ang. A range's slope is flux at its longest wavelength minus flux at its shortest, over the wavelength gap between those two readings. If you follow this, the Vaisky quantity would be 0.2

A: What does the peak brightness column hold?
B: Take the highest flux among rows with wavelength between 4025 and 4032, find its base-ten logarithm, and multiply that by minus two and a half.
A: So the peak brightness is -3.39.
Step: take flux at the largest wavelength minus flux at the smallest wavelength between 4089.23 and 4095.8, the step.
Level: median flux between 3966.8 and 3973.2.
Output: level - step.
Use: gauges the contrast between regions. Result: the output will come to 9.3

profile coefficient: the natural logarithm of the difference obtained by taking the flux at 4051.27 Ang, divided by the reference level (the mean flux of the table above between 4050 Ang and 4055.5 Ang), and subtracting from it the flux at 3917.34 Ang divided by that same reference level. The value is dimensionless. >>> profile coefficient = -2.3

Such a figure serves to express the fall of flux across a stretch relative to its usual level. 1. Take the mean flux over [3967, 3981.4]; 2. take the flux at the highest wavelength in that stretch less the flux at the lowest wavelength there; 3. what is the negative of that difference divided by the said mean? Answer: -0.86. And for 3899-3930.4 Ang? 0.12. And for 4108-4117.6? -0.10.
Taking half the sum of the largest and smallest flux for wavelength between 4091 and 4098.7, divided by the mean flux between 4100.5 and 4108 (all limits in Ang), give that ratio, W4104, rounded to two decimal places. 1.22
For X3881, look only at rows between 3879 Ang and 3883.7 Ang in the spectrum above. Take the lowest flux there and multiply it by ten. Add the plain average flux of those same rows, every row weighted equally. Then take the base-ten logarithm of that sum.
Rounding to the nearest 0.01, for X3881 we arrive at 2.34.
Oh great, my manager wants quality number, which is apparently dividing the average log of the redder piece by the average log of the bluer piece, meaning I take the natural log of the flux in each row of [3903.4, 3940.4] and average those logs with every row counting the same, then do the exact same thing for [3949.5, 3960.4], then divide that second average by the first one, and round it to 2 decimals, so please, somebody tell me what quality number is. 1.07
